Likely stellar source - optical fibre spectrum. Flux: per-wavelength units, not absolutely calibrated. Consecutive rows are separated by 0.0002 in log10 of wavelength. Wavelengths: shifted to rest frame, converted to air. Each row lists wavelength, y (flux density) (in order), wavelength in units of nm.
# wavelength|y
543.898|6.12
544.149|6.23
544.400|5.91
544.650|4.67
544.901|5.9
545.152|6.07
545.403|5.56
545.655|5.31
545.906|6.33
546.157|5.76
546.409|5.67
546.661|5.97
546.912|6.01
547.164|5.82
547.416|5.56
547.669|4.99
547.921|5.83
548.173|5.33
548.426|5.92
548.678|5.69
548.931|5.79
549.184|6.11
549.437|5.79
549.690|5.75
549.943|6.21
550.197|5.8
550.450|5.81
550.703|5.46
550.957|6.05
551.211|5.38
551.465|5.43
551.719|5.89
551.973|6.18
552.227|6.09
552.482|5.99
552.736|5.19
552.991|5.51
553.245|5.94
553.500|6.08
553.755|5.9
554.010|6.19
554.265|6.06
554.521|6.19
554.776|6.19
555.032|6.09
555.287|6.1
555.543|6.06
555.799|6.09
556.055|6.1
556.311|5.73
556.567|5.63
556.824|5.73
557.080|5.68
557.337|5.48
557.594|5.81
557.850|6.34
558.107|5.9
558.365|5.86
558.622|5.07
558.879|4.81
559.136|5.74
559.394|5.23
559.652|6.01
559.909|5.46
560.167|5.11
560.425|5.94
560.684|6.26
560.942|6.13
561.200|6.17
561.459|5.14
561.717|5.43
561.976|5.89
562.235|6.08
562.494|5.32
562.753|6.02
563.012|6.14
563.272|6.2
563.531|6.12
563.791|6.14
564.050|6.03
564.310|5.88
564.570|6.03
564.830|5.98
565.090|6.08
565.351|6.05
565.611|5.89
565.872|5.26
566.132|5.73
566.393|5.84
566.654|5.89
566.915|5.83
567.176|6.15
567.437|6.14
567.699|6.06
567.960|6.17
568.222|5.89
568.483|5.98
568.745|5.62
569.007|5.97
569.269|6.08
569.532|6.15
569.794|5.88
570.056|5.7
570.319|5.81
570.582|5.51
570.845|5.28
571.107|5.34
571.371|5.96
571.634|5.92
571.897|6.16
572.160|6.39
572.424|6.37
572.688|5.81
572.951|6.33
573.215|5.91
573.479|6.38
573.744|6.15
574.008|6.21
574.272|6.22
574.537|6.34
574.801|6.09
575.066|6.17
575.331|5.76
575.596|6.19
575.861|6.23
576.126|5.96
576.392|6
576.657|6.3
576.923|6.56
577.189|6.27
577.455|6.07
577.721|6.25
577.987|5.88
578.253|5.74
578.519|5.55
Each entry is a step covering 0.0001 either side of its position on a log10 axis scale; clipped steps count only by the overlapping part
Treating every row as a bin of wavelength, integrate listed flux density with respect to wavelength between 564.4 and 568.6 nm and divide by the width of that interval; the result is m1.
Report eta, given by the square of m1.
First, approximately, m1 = 5.94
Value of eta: 35.2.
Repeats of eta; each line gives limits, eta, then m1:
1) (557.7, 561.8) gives 32.1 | 5.67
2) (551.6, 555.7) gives 35.8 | 5.98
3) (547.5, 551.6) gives 32.6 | 5.71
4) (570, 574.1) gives 35.4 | 5.95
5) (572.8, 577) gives 38.1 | 6.17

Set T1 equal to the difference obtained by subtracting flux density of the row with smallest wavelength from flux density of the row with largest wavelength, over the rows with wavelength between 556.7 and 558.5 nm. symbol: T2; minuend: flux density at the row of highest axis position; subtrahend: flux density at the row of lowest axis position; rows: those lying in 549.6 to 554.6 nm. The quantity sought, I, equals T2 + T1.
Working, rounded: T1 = 0.1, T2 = 0.44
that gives 0.6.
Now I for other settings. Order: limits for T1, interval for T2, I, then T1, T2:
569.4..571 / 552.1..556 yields -0.9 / -0.9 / 0.00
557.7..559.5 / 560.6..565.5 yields -1.3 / -1.1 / -0.21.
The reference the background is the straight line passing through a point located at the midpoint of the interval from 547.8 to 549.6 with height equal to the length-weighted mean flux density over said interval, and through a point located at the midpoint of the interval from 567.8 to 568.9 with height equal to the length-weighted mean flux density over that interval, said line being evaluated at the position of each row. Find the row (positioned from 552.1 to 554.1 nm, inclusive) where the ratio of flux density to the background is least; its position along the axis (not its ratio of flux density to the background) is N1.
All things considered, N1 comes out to 552.736 nm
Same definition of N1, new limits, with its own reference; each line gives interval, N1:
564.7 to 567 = 565.872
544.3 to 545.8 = 544.650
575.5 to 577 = 576.126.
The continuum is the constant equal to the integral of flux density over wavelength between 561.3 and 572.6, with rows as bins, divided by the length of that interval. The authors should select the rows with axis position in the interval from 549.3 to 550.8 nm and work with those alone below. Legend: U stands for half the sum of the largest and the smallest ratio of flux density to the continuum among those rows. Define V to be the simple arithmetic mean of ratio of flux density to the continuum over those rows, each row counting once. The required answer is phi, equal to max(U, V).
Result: 0.99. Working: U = 0.99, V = 0.98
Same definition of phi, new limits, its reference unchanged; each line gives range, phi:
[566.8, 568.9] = 1.01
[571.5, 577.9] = 1.05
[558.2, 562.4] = 0.96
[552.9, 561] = 0.99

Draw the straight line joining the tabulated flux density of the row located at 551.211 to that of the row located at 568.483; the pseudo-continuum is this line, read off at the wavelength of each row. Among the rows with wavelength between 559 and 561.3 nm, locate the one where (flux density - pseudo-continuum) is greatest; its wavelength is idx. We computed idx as 560.684 nm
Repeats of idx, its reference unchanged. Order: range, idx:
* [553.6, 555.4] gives 554.010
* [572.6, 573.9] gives 573.479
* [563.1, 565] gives 563.272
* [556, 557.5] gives 556.055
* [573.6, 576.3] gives 574.537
